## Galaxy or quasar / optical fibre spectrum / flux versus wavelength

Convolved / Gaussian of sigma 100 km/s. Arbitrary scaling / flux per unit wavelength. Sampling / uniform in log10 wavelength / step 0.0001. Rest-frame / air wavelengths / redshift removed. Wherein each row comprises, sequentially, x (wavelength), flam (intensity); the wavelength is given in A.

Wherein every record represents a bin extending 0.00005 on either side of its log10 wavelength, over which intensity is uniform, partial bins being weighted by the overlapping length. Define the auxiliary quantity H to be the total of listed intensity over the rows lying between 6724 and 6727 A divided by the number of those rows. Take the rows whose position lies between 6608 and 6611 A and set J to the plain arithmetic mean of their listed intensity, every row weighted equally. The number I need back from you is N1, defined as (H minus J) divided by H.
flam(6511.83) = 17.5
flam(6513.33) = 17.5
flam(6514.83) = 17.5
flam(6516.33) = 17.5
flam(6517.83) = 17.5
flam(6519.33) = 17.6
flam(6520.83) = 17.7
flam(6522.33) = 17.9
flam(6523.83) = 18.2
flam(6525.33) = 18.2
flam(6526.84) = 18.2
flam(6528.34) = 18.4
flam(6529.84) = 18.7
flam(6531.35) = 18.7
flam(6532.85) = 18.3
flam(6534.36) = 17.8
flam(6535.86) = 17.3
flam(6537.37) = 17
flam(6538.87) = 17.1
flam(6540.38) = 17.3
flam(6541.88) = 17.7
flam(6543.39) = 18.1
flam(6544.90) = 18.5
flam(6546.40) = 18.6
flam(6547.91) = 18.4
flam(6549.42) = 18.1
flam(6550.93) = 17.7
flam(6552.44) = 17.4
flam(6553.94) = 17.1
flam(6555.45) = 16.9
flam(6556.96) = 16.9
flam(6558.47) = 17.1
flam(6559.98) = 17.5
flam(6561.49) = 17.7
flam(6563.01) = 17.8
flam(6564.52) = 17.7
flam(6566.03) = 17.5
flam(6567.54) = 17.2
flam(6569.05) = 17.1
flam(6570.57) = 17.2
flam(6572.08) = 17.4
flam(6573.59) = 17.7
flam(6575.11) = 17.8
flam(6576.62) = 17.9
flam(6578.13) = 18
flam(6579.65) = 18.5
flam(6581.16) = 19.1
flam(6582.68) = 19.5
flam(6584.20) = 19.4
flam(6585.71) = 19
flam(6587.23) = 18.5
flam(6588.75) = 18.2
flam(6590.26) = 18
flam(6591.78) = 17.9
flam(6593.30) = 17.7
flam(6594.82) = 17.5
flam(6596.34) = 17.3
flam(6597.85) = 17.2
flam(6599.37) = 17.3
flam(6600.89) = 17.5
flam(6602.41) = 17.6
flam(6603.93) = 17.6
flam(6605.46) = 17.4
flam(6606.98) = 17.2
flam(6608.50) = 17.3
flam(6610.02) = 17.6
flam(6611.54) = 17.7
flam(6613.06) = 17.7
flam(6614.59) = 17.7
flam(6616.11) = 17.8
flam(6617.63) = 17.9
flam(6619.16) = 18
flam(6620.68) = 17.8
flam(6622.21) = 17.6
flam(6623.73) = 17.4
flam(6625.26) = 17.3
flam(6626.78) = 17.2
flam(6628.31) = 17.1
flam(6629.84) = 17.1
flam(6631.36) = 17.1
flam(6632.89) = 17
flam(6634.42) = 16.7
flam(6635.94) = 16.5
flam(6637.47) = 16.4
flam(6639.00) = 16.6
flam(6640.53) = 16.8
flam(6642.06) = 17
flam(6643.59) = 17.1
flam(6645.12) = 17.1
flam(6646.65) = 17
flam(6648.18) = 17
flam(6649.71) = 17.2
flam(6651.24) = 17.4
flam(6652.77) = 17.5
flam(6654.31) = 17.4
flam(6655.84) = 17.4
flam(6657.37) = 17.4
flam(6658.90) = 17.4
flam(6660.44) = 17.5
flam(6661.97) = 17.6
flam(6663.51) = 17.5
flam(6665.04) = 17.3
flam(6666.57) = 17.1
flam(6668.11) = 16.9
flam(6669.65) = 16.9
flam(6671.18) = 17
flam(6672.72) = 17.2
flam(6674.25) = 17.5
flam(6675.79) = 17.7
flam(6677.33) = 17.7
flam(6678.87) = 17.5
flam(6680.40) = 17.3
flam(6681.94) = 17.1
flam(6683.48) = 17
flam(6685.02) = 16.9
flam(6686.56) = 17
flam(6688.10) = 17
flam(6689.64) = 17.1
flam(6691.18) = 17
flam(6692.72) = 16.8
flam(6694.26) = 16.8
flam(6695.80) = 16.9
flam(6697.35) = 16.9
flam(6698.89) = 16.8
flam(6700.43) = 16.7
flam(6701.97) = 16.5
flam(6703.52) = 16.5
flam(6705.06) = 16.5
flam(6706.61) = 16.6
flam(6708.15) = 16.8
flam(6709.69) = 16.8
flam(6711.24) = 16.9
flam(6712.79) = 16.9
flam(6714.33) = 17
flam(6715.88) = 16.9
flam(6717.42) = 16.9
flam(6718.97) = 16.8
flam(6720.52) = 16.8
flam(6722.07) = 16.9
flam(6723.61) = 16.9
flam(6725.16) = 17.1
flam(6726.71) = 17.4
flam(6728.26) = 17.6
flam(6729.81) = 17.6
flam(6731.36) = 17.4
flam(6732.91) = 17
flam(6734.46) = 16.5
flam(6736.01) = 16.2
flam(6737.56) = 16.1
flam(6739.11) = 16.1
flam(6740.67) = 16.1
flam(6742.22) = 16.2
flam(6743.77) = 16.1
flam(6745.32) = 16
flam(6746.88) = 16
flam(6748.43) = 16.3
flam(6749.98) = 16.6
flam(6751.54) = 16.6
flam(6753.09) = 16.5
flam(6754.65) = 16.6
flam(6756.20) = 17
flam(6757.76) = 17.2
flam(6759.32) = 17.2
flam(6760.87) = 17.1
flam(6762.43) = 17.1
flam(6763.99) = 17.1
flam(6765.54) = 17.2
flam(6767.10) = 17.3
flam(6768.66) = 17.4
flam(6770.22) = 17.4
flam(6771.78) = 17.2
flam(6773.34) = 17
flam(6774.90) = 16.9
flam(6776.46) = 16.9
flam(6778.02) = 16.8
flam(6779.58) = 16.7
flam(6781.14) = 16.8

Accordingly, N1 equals -0.012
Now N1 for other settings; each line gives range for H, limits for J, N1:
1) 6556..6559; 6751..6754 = 0.026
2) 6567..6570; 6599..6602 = -0.015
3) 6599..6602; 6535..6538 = 0.014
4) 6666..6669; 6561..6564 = -0.044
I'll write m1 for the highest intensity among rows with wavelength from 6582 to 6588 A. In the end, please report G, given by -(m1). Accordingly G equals -19.5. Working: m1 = 19.5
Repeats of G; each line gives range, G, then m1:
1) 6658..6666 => -17.6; 17.6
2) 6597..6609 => -17.6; 17.6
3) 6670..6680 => -17.7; 17.7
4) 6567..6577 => -17.9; 17.9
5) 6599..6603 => -17.6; 17.6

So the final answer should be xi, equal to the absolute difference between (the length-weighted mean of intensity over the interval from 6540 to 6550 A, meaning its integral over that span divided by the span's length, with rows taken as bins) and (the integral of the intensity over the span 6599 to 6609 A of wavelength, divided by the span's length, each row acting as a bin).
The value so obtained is 0.7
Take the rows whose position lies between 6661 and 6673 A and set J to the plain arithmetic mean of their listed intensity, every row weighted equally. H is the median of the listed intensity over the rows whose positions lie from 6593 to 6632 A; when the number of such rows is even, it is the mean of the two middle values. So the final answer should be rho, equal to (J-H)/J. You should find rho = -0.02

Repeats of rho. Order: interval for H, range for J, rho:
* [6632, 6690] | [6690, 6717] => -0.02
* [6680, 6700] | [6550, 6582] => 0.03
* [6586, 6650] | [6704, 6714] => -0.03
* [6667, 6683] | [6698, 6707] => -0.04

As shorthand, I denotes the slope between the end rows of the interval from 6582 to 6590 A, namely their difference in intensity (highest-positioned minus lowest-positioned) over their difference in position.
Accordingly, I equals -0.21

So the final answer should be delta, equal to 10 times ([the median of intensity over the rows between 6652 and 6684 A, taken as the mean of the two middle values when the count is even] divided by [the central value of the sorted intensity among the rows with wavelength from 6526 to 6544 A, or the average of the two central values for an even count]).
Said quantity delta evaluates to 9.7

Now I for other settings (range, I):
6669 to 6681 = 0.04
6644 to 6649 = -0.03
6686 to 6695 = -0.03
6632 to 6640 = -0.07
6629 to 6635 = -0.09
